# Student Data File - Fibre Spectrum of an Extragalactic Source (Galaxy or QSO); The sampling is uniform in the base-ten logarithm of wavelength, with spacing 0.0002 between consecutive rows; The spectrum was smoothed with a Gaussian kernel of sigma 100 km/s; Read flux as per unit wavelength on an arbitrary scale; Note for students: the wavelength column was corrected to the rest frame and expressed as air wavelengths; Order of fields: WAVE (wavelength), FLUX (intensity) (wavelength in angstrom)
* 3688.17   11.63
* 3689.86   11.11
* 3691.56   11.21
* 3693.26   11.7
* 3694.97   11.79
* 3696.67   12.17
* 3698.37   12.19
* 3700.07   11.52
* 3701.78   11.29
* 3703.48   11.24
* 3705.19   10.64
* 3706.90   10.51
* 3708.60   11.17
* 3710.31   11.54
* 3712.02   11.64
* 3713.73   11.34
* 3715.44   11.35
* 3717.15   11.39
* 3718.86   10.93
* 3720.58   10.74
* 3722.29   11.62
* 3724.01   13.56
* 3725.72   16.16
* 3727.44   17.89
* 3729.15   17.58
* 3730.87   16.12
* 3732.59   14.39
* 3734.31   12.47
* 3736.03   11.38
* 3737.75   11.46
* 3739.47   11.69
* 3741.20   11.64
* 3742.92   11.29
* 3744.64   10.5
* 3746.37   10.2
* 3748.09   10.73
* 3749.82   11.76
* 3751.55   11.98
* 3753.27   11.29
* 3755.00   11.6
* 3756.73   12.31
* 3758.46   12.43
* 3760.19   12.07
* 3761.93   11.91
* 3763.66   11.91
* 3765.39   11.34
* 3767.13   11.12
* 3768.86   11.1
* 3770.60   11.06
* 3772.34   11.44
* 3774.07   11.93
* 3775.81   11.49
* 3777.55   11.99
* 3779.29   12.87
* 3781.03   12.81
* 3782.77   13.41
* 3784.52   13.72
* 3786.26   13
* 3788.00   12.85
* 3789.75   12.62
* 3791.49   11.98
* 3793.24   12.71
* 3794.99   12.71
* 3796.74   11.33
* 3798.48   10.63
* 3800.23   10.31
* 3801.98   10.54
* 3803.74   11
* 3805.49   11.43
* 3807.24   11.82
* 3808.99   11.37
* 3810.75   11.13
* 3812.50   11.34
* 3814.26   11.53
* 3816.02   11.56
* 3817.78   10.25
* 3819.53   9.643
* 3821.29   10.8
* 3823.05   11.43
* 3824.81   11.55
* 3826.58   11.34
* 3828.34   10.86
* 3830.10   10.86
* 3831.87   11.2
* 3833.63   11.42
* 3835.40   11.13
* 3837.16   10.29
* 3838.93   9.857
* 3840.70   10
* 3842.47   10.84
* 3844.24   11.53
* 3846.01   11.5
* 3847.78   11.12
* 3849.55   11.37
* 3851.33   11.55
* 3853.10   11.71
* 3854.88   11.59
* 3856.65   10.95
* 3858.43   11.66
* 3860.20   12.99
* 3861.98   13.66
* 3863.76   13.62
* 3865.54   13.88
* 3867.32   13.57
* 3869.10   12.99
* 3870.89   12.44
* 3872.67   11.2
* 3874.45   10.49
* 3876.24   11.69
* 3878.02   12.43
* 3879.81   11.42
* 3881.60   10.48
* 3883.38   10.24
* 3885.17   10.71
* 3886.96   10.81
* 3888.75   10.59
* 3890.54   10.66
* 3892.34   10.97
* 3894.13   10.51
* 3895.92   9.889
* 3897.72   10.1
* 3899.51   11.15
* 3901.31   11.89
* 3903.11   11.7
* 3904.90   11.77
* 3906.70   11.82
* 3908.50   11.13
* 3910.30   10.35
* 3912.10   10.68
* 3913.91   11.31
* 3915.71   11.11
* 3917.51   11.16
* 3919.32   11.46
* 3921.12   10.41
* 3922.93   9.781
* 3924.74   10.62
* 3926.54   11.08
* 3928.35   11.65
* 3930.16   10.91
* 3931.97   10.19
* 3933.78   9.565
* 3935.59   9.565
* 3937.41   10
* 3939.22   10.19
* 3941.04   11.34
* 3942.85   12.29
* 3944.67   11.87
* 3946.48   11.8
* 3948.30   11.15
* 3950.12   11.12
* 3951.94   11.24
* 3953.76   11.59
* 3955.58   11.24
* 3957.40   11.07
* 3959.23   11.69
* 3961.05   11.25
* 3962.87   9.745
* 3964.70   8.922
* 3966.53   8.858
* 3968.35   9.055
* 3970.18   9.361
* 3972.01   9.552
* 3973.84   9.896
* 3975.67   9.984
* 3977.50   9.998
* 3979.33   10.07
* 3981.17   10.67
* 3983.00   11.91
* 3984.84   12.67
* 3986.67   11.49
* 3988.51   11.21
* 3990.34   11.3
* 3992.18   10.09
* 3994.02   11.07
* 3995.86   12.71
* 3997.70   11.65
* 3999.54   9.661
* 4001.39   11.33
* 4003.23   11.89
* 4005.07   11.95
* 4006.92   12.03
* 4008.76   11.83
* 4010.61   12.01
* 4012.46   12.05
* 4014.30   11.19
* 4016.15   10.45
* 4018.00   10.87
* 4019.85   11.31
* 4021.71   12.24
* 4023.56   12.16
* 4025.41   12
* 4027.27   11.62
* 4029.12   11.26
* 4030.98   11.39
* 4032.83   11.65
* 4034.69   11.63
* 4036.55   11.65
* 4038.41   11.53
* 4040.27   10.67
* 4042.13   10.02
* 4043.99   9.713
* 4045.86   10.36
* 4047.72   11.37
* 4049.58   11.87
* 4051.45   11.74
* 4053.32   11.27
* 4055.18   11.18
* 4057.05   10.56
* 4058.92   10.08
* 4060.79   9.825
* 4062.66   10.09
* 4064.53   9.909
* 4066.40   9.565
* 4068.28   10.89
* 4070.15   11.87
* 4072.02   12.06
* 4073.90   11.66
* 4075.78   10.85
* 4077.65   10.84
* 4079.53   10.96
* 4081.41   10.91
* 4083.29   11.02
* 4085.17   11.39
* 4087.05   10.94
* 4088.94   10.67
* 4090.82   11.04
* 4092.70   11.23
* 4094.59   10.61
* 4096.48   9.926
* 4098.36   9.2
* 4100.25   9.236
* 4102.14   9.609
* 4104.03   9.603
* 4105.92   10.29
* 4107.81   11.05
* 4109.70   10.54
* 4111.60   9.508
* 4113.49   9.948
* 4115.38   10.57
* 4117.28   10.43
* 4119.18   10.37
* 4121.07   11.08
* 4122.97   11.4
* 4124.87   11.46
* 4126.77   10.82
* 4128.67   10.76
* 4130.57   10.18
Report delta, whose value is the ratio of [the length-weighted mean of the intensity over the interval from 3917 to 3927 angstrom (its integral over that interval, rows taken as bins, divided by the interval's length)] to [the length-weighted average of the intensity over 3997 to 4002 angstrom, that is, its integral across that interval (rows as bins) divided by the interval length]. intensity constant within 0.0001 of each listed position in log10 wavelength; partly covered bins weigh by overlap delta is 0.99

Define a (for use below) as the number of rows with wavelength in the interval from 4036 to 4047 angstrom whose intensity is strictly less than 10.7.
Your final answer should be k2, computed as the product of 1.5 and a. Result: 6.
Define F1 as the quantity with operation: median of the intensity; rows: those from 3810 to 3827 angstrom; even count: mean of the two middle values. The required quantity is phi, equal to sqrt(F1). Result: 3.37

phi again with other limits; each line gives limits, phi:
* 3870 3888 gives 3.32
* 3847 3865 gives 3.41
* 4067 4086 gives 3.32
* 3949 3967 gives 3.34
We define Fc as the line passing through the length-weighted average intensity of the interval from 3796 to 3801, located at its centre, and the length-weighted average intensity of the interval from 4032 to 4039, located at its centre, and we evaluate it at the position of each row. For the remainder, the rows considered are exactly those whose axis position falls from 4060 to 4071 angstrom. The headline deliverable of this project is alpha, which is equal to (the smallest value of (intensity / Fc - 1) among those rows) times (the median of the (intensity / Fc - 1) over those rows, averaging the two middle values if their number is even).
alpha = 0.027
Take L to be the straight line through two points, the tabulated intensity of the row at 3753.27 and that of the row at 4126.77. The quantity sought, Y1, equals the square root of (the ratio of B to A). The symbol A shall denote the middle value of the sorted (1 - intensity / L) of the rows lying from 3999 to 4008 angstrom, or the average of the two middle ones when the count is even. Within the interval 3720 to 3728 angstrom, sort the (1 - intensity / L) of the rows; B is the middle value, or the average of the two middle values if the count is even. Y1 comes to 1.54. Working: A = -0.083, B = -0.197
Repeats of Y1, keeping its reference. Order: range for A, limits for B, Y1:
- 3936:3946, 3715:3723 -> 0.21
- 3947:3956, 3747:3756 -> 1.24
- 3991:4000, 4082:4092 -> 1.33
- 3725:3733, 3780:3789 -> 0.60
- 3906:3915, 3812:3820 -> 1.87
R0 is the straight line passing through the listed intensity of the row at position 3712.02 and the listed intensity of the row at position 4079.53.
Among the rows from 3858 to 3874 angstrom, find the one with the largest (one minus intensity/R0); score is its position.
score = 3872.67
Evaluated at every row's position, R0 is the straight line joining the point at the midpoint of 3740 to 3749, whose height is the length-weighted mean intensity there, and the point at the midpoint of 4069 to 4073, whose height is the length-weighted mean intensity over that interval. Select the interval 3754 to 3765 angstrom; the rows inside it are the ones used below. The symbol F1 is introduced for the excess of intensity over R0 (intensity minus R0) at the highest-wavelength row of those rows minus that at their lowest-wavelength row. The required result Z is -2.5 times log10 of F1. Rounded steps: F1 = 0.3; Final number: 1.4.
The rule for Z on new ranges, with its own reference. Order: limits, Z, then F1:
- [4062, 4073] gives -0.7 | 1.9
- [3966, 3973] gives 0.4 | 0.7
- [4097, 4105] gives 1.0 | 0.4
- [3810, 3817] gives 1.0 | 0.4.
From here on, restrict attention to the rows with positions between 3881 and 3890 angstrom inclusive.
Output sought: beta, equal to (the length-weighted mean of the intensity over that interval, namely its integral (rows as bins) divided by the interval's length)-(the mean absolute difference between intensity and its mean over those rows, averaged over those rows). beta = 10.4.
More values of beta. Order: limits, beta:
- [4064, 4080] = 10.4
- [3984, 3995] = 10.8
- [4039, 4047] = 10.0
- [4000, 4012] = 11.6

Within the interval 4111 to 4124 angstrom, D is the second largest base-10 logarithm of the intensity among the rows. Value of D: 1.04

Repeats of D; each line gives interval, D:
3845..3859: 1.07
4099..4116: 1.02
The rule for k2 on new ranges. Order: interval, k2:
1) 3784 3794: 0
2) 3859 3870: 0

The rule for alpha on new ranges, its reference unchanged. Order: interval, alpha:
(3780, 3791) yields 0.036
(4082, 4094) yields 0.006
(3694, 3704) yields 0.009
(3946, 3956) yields 0.000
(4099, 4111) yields 0.035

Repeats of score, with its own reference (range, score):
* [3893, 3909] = 3895.92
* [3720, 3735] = 3720.58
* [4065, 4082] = 4066.40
